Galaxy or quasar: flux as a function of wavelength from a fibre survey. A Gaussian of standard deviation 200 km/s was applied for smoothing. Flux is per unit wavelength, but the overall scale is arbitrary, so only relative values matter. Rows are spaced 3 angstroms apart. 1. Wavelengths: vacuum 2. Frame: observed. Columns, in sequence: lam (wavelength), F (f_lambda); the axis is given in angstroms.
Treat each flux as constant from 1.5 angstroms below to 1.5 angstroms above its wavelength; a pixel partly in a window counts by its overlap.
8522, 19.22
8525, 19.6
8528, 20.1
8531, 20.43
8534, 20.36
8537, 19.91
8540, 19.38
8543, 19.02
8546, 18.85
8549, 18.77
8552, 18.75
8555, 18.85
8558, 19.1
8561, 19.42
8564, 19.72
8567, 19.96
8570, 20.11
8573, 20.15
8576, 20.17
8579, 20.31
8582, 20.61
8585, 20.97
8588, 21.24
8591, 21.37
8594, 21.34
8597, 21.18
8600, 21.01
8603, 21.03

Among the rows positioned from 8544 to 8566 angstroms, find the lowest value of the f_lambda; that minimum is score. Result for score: 18.75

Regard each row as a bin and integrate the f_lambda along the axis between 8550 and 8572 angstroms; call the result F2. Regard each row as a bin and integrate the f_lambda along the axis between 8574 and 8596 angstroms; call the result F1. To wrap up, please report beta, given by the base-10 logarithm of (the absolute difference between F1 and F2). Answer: 1.50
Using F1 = 459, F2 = 427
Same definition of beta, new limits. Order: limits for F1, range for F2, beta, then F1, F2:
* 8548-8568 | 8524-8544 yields 1.11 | 384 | 397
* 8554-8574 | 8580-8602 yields 1.85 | 392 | 464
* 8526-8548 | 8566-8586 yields 1.43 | 433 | 406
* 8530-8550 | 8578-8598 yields 1.47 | 391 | 420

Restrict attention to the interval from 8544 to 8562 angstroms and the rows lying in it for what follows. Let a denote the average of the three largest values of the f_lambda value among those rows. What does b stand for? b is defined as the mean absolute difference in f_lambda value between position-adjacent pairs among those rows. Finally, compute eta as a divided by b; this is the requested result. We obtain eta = 124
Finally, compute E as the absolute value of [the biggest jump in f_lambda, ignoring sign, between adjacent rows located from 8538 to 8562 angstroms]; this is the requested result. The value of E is 0.36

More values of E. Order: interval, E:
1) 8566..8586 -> 0.36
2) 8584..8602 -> 0.27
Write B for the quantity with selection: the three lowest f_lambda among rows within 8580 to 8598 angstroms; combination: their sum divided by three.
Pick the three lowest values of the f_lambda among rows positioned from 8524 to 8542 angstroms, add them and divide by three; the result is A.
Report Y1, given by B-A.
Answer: 1.3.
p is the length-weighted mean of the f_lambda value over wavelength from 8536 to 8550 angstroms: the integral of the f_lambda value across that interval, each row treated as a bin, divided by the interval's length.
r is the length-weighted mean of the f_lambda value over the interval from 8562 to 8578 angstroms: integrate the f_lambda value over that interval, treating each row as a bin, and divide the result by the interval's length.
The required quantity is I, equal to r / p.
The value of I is 1.04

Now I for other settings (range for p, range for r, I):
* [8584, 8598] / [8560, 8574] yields 0.94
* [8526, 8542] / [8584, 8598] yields 1.06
